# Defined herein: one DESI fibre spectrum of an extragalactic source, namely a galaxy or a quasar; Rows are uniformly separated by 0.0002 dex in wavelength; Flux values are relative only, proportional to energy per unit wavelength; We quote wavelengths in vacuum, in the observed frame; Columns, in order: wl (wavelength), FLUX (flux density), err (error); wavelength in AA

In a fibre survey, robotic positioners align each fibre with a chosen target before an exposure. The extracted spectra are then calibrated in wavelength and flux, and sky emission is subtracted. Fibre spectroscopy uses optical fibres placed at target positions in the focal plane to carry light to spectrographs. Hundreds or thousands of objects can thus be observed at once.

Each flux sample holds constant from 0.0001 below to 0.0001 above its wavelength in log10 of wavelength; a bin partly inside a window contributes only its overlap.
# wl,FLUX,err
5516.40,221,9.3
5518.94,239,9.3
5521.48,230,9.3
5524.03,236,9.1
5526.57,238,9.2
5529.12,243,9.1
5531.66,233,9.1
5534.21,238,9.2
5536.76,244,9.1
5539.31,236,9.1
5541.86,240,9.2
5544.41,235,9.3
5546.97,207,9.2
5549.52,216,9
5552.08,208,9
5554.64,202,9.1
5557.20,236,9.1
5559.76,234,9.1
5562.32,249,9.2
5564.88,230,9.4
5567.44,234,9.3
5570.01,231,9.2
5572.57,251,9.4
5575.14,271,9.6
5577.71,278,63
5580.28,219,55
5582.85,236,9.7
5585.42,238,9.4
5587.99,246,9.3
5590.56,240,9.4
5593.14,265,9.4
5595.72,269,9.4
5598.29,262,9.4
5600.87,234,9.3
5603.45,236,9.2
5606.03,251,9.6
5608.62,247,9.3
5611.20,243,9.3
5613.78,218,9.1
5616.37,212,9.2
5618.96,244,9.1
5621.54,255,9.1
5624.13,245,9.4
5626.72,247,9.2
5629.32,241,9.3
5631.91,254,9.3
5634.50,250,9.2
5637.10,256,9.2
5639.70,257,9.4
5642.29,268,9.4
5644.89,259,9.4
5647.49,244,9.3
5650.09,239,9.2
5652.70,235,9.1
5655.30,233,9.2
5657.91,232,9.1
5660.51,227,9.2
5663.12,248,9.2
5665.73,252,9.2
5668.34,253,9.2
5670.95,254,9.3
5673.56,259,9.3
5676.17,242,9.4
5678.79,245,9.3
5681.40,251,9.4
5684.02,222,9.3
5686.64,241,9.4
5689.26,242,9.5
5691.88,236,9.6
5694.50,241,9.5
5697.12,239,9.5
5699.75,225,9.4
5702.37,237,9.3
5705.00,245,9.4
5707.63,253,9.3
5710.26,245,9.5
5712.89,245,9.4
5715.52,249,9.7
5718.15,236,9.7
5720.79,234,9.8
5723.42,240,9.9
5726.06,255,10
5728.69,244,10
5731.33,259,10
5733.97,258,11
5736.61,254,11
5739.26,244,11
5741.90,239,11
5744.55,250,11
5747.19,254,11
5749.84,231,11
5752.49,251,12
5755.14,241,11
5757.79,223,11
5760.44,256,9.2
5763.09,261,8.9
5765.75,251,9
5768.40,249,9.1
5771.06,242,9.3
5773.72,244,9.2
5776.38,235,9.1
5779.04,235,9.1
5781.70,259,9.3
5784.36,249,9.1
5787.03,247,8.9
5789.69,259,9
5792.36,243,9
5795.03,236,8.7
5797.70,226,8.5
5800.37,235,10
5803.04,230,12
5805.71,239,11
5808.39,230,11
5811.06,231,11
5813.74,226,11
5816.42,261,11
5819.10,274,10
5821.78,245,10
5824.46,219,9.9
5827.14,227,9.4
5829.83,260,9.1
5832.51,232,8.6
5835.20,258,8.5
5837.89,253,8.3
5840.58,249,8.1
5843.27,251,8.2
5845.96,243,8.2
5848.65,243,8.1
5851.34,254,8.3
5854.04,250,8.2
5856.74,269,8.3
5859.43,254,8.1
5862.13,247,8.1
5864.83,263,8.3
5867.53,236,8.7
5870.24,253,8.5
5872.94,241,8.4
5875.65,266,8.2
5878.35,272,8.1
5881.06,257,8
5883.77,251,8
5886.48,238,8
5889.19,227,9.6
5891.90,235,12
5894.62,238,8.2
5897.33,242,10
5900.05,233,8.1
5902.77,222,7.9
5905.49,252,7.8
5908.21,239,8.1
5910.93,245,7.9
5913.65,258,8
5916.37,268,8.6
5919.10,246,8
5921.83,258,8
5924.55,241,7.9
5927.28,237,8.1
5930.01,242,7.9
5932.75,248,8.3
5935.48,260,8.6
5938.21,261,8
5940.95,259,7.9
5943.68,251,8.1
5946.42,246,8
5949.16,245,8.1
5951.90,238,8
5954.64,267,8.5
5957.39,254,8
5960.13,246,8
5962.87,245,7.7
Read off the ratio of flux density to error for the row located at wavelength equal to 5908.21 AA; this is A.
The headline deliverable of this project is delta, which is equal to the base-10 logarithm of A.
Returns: 1.47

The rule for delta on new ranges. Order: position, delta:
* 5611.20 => 1.42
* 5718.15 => 1.39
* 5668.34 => 1.44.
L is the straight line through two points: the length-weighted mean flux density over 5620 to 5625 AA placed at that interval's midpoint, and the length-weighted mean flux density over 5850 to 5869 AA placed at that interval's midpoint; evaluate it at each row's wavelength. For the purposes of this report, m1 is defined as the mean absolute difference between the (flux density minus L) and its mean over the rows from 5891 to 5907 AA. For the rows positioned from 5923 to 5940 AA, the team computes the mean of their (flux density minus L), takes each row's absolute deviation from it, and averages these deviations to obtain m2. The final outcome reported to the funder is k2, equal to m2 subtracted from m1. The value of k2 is -1.2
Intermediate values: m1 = 7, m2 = 8.2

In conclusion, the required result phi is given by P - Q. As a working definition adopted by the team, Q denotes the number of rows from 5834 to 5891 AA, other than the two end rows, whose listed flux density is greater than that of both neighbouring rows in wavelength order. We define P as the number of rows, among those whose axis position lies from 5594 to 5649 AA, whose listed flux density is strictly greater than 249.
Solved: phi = 4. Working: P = 10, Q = 6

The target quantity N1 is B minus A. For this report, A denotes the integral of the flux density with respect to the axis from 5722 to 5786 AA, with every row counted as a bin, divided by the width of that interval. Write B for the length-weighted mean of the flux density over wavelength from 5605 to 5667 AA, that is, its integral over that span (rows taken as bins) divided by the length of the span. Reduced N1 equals -3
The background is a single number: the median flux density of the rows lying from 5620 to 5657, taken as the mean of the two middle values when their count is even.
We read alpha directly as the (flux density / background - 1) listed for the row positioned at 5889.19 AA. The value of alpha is -0.087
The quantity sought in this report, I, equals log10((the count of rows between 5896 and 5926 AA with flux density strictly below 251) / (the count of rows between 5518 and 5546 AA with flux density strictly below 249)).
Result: -0.2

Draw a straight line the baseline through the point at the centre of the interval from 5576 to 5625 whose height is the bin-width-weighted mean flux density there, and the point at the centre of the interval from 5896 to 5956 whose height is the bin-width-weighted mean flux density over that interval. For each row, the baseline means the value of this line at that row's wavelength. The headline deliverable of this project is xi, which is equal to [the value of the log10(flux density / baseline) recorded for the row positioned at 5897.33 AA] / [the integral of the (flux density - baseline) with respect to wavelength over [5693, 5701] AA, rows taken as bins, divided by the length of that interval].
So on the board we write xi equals 0.001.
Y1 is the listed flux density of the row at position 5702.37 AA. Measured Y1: 237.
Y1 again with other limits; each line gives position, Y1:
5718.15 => 236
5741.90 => 239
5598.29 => 262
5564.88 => 230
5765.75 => 251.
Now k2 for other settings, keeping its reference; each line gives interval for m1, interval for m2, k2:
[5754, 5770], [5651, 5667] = 1.8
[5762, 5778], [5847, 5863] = 0.6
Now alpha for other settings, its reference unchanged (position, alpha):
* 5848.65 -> -0.022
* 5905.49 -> 0.014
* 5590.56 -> -0.034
